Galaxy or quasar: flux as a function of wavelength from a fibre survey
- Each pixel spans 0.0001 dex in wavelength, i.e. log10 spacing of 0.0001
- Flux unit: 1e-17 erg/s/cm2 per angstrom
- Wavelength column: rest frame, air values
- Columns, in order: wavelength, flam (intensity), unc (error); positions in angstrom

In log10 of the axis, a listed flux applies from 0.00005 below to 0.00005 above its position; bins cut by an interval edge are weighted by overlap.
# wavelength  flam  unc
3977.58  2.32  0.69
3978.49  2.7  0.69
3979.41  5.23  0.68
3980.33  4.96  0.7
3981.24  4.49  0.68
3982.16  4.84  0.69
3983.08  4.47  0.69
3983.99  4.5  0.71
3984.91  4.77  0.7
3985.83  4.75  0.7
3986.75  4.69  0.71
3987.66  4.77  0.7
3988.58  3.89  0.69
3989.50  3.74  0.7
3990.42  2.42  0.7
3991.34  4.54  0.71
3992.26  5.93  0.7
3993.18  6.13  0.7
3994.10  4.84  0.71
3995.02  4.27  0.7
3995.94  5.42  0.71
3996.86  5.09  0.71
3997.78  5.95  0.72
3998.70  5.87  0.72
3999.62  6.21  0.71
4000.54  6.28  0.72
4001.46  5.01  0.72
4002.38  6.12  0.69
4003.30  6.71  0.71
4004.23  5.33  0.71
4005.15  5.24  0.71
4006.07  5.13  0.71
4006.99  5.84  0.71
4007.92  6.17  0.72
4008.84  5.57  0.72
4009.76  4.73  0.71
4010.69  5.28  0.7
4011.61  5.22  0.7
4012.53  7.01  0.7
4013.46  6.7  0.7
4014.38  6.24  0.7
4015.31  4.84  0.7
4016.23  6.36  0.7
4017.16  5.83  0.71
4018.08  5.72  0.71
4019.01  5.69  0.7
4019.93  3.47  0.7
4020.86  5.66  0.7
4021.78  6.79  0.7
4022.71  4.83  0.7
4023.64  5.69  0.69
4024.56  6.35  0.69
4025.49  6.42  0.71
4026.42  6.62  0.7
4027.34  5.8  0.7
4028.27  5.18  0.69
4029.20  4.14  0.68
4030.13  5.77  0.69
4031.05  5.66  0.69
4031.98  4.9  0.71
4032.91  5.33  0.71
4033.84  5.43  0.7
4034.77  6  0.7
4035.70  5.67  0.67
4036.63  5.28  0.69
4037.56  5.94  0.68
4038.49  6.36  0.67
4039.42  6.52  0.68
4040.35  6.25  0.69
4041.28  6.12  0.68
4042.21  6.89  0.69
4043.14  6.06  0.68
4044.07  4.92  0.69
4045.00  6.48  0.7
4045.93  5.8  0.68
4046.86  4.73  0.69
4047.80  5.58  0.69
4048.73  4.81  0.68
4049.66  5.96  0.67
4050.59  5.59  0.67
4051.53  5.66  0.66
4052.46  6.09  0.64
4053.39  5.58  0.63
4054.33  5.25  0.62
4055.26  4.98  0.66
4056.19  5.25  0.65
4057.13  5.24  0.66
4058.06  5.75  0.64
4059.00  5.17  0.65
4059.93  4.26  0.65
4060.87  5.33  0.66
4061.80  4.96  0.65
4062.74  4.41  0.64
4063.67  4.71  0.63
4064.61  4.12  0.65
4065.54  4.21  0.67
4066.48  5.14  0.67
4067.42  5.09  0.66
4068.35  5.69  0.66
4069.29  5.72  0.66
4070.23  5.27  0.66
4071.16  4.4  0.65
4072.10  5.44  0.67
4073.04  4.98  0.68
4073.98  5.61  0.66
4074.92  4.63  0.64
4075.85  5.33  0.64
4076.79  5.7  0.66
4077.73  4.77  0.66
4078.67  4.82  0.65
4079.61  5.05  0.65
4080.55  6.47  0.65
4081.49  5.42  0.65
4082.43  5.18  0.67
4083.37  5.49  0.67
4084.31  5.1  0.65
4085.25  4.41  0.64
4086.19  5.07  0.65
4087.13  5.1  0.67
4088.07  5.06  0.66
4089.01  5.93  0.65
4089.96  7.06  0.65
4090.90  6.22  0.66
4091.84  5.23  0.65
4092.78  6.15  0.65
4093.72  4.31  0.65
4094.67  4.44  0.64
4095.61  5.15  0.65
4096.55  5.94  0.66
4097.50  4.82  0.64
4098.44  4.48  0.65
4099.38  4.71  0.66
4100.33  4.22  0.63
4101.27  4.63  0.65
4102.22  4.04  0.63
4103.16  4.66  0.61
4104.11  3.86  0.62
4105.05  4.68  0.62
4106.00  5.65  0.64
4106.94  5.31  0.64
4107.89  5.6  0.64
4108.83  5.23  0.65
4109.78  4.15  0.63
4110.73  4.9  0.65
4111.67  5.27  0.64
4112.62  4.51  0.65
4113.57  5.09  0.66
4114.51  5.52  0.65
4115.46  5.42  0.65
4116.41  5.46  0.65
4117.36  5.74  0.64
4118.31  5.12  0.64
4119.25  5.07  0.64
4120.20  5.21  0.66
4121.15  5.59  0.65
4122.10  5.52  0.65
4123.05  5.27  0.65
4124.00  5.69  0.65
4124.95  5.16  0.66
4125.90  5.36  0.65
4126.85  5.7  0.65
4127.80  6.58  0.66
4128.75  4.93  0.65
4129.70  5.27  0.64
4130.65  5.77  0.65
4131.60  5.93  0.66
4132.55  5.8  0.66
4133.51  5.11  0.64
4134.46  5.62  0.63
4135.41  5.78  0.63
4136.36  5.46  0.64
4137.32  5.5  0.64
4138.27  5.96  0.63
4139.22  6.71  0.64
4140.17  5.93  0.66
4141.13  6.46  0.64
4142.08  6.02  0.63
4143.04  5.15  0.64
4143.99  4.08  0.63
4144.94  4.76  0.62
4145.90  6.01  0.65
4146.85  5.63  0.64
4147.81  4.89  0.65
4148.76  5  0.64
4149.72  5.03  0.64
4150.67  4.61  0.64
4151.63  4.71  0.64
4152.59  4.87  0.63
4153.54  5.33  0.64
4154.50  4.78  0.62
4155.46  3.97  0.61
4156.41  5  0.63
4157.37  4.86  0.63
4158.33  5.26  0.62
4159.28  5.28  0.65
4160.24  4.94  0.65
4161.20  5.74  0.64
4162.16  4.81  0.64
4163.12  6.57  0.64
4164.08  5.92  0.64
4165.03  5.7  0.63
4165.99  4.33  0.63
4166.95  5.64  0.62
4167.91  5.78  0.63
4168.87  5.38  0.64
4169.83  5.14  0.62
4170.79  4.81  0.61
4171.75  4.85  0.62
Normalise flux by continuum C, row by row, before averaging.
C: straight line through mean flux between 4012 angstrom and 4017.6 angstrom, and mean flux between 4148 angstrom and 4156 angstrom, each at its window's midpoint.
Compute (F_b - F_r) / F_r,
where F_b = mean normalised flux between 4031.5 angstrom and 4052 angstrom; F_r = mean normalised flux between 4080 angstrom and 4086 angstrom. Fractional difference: 0.00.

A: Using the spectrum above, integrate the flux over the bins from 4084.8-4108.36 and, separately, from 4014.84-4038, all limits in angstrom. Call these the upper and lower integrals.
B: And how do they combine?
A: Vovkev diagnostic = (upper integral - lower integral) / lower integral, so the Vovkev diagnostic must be -0.07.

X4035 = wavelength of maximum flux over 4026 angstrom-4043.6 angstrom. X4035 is 4042.21 angstrom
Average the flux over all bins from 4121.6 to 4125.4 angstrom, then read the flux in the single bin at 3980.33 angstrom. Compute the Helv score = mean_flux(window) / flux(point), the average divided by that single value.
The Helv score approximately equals 1.091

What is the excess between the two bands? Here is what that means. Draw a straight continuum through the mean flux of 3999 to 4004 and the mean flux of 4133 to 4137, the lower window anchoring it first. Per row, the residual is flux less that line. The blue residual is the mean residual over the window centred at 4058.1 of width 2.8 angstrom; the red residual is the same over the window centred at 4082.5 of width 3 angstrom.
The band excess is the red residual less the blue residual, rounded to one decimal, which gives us 0.1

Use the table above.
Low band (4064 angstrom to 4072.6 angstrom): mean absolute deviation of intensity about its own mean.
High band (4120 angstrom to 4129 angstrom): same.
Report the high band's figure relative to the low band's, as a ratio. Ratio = 0.62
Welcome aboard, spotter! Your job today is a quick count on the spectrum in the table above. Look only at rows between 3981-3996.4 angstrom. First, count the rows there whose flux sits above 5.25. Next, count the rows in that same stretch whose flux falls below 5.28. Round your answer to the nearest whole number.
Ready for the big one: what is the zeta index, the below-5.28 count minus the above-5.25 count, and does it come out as 11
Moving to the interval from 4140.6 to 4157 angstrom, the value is 7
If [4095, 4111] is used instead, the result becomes 9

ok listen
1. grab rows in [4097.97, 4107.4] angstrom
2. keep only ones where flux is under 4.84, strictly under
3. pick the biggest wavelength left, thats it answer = 4105.05 angstrom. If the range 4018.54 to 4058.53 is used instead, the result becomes 4048.73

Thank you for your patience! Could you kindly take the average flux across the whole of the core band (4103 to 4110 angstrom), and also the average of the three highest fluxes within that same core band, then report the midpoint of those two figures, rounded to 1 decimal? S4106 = 5.2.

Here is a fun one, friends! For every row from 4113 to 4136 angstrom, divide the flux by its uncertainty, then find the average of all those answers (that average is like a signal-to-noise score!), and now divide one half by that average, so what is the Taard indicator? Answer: 0.059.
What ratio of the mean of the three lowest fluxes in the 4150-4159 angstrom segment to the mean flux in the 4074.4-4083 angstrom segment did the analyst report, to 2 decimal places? 0.84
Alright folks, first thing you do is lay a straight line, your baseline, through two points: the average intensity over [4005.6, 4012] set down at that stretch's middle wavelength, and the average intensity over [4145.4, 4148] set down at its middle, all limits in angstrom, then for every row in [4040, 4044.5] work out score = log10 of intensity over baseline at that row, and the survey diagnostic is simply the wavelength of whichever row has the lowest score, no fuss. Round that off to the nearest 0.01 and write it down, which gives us 4044.07 angstrom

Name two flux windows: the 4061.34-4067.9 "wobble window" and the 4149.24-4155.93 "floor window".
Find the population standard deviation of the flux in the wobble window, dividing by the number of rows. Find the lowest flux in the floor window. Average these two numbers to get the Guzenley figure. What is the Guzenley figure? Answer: 2.18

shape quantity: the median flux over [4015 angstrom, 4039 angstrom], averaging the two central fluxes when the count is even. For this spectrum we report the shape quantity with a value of 5.7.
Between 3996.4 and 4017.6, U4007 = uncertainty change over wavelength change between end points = 0.0000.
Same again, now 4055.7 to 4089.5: 0.0000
